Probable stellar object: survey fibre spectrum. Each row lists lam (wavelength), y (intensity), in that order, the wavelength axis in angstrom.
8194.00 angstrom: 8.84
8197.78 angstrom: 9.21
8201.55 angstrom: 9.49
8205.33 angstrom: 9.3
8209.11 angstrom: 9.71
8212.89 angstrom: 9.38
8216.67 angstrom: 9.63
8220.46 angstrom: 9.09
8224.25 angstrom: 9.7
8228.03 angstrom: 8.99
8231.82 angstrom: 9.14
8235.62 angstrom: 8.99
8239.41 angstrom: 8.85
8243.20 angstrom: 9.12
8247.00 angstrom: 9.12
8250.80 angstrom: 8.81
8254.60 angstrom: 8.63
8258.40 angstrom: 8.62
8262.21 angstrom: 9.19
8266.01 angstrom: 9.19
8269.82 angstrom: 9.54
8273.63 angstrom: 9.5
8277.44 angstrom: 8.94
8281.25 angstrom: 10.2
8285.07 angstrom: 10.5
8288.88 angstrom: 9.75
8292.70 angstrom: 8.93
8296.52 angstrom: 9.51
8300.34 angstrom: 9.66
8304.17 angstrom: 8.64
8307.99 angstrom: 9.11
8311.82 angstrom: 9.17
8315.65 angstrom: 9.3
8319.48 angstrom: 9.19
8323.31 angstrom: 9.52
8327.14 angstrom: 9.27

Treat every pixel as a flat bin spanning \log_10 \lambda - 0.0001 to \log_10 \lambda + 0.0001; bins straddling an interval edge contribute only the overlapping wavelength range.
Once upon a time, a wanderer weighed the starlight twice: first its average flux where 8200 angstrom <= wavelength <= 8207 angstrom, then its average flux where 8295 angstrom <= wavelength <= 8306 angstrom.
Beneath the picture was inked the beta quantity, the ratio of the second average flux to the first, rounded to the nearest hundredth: 0.99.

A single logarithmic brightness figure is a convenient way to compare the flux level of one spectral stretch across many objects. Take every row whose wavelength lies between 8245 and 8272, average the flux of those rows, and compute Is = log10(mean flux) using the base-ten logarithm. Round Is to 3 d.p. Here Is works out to 0.955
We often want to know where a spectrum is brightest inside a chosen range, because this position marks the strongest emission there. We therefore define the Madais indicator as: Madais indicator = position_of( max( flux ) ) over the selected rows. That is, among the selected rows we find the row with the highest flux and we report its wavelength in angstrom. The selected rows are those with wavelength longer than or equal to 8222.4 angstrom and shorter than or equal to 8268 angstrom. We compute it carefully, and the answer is 8224.25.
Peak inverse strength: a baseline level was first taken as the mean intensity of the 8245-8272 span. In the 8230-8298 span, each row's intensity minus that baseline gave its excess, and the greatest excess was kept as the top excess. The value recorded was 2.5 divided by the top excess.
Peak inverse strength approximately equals 1.7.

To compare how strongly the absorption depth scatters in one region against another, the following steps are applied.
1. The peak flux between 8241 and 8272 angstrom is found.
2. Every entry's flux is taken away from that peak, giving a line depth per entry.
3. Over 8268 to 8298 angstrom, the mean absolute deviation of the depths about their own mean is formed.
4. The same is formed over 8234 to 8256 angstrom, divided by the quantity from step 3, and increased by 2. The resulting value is 2.39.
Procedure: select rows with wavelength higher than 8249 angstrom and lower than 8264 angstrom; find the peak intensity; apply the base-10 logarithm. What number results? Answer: 0.96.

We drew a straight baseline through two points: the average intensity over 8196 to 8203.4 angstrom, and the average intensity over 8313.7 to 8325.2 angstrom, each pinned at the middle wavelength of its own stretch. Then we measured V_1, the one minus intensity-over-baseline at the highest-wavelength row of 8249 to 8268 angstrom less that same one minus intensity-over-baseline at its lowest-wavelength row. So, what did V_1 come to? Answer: -0.041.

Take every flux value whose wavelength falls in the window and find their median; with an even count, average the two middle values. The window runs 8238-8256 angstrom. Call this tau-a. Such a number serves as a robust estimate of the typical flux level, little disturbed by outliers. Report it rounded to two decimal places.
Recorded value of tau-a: 8.85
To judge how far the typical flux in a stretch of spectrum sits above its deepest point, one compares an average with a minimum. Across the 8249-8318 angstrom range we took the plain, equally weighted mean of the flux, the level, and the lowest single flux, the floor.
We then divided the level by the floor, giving 1.08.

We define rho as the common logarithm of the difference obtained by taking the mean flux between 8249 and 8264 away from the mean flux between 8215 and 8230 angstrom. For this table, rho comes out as -0.3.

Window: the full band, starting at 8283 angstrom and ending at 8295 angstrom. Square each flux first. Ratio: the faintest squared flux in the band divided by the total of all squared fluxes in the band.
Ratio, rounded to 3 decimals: 0.280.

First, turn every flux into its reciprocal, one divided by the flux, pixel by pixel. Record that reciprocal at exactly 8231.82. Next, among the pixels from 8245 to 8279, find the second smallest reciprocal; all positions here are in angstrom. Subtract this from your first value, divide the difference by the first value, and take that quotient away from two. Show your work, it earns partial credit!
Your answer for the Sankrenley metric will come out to 1.96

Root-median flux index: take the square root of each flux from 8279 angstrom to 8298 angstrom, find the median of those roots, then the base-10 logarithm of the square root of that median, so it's 0.247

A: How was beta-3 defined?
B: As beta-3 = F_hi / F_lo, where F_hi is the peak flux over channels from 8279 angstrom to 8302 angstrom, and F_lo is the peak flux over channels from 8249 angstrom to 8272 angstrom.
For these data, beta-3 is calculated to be 1.10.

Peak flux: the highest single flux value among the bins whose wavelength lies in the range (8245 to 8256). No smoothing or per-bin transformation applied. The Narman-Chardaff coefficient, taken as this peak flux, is 9.12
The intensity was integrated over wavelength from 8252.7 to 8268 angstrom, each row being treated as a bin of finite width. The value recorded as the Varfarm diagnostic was 136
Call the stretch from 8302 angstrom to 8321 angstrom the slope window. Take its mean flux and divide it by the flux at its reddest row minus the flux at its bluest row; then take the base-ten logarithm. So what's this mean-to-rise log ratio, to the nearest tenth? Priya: 1.2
